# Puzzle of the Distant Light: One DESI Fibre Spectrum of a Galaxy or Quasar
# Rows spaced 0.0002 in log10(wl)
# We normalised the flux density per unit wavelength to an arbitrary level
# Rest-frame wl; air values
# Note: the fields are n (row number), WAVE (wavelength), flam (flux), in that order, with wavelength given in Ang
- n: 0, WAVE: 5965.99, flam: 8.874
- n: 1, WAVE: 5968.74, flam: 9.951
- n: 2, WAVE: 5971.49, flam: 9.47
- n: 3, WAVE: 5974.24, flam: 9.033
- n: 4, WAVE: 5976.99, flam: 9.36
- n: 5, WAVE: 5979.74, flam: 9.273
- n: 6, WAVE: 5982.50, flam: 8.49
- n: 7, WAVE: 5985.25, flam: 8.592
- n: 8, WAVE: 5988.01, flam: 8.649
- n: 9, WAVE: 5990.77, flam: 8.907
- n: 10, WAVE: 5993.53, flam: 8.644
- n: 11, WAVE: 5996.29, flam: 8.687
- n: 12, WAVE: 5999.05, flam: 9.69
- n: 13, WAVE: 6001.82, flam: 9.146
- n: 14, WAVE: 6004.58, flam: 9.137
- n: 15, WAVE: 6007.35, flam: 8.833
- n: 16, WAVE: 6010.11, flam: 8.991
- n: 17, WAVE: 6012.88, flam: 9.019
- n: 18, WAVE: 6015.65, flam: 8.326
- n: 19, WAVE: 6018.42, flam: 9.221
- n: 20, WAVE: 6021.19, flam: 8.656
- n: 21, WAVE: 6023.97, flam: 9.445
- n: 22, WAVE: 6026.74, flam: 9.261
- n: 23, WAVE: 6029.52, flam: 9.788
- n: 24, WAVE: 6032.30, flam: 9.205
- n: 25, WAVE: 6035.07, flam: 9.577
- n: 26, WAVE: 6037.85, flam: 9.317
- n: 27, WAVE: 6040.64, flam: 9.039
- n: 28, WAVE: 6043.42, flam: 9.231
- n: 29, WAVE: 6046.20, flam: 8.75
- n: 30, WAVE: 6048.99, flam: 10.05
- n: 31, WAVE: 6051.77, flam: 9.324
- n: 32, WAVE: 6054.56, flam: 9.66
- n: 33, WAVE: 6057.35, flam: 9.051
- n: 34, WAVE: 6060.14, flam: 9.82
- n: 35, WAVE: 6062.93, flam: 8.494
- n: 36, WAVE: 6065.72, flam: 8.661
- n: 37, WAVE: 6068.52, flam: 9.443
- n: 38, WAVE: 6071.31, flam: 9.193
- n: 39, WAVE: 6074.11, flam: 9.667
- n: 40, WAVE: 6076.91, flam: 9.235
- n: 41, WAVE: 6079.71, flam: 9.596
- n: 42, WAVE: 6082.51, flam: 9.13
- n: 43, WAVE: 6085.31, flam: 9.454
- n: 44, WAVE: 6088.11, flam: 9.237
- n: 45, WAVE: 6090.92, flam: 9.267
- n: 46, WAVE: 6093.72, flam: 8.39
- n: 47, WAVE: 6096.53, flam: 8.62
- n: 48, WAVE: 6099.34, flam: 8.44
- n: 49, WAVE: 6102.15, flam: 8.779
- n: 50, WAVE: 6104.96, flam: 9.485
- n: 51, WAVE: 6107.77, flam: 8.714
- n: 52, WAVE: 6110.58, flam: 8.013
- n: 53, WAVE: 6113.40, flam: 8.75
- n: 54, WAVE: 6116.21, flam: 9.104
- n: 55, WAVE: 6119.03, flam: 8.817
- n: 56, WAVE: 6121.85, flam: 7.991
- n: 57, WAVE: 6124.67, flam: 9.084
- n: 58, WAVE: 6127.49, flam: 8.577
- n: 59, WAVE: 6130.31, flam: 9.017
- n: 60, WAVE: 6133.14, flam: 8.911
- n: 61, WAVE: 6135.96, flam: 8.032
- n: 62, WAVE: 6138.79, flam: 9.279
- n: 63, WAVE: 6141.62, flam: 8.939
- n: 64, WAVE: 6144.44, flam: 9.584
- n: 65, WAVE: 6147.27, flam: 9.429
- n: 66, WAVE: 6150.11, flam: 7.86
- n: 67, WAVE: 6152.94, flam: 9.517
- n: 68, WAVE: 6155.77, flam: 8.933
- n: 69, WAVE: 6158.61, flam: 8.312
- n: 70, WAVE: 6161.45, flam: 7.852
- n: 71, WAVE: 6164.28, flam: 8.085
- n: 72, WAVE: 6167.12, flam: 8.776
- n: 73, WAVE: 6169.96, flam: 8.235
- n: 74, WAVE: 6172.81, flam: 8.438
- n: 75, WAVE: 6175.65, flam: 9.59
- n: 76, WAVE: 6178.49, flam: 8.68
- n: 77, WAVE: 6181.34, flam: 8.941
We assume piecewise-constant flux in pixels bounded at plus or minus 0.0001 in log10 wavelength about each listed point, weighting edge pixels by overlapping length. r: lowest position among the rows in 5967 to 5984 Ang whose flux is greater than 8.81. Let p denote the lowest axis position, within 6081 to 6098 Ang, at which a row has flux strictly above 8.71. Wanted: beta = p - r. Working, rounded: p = 6082.51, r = 5968.74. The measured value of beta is 113.8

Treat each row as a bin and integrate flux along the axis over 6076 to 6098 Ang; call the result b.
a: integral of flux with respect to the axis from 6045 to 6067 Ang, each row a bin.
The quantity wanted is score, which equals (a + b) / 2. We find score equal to 202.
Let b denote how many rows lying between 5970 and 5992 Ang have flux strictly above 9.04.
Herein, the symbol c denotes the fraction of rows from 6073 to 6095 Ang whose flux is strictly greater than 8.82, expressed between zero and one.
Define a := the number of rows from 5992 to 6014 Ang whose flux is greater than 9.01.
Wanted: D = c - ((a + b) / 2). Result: -2.6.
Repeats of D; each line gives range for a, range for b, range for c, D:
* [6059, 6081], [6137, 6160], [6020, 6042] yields -4.1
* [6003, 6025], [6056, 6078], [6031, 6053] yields -4.1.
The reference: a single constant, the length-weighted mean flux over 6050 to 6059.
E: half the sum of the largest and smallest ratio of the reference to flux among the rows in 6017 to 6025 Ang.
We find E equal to 1.04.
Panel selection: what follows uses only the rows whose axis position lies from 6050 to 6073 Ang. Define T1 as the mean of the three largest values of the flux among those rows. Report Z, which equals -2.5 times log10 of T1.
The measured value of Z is -2.46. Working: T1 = 9.6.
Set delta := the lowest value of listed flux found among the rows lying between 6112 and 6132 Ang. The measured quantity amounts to 7.991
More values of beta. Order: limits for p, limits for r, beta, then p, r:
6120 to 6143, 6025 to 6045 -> 97.9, 6124.67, 6026.74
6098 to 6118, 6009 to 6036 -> 92.0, 6102.15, 6010.11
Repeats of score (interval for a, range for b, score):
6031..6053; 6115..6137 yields 198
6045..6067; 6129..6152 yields 204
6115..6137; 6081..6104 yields 198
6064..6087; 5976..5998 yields 204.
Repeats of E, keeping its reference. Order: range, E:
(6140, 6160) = 1.09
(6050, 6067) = 1.03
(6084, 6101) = 1.06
